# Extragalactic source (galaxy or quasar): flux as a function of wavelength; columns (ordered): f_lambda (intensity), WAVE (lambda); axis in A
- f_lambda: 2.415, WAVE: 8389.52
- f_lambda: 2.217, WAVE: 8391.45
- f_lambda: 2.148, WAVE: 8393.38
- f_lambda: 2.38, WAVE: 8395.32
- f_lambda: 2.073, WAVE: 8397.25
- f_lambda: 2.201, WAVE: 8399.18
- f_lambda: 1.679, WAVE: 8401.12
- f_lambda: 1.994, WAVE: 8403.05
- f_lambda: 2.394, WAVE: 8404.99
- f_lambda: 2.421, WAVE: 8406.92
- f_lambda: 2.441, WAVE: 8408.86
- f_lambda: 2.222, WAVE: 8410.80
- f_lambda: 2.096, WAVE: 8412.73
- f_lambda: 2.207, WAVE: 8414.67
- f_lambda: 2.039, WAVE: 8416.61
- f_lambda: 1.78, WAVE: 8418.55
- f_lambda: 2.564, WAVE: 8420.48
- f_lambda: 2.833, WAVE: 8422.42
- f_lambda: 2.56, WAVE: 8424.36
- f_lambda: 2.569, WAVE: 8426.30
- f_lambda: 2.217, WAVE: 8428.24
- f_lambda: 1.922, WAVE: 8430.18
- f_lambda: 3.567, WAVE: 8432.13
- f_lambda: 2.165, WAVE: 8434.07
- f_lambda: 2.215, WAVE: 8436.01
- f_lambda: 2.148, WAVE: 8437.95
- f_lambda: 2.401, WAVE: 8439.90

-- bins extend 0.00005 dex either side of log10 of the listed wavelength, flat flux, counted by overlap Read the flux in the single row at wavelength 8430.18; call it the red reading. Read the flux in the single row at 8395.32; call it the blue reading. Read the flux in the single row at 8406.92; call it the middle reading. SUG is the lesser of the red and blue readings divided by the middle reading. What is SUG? 0.79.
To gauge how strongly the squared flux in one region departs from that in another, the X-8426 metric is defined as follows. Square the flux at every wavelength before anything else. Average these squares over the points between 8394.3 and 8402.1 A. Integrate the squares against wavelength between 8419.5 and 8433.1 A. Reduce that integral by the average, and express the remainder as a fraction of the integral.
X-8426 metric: 0.95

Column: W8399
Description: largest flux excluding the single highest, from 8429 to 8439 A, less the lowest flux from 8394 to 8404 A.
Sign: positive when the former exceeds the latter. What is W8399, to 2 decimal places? 0.54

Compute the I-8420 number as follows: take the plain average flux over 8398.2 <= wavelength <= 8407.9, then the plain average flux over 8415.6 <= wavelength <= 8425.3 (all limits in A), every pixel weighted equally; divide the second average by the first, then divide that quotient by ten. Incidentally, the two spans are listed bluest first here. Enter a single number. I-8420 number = 0.110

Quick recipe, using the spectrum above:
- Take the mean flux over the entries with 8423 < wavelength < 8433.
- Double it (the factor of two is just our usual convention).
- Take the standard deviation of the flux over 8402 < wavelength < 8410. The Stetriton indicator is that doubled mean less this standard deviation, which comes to 4.9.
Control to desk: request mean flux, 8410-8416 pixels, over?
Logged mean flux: 2.17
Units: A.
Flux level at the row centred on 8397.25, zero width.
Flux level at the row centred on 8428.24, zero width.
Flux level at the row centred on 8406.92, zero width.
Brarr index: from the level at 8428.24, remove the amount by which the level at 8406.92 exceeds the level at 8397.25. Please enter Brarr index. 1.9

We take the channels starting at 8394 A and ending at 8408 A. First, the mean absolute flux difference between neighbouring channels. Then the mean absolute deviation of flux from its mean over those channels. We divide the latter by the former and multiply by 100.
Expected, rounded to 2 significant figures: 75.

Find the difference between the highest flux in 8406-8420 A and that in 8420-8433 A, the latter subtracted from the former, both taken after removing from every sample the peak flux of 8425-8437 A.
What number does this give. -1.1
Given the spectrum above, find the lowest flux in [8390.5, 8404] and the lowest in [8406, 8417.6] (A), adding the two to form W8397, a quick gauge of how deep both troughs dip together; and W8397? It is 3.72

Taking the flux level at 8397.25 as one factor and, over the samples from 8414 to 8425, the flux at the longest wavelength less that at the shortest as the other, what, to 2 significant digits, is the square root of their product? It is 0.86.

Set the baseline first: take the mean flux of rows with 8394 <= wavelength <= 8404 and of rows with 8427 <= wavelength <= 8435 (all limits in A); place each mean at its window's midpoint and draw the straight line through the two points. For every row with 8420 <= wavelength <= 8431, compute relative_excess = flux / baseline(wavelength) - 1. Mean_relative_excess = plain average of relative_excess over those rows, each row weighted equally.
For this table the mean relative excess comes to 0.02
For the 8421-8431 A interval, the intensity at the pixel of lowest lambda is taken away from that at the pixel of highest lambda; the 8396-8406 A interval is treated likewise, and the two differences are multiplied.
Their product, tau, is -0.3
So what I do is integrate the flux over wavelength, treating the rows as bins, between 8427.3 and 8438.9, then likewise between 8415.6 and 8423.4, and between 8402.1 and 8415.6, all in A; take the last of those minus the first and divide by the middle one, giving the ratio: 0.2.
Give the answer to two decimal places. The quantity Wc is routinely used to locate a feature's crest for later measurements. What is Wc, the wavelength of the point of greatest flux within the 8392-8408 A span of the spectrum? 8406.92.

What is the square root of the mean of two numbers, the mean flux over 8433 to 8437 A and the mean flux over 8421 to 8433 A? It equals 1.55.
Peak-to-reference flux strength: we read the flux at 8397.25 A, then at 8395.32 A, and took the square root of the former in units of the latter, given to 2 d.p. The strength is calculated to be 0.93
